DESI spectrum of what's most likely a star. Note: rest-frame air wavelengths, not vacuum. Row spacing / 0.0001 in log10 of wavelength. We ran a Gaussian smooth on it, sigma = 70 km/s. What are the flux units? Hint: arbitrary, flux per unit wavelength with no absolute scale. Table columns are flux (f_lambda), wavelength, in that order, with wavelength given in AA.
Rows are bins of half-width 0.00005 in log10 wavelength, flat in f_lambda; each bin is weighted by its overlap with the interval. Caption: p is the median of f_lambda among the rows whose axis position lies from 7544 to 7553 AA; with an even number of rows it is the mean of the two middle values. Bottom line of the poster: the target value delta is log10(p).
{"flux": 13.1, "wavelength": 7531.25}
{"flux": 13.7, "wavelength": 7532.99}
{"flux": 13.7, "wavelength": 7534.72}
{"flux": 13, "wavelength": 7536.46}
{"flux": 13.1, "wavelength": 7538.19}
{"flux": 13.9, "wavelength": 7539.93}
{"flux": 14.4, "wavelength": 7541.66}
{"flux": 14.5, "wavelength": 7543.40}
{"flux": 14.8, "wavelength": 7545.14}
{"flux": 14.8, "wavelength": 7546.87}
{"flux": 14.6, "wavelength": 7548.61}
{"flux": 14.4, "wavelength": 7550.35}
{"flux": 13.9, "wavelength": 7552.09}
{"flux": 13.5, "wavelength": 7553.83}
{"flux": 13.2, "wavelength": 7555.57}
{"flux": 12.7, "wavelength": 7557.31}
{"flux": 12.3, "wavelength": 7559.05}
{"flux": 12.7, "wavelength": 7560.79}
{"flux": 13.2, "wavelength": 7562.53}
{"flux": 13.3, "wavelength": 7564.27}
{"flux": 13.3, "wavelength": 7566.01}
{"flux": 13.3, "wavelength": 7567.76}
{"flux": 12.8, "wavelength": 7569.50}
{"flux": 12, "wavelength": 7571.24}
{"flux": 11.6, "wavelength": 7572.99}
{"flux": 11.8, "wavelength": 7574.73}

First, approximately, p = 14.6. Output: 1.16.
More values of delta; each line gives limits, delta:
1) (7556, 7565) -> 1.10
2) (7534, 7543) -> 1.14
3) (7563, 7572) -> 1.12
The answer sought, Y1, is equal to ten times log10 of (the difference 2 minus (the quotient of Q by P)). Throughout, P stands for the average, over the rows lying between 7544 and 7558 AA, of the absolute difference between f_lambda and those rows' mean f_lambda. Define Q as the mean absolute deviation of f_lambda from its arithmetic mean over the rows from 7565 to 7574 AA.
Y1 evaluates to 0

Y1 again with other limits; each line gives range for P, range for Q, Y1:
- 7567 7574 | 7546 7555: 1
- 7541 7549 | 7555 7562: -5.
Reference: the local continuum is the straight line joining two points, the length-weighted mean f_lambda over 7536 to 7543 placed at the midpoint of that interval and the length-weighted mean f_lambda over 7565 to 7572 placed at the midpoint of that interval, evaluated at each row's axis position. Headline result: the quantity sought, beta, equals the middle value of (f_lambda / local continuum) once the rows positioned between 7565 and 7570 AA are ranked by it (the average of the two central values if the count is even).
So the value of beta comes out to 1.03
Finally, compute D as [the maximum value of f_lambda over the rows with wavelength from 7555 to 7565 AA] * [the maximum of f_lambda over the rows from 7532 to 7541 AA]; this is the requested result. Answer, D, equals 185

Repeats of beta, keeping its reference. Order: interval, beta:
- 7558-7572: 1.00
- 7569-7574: 0.94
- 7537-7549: 1.07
